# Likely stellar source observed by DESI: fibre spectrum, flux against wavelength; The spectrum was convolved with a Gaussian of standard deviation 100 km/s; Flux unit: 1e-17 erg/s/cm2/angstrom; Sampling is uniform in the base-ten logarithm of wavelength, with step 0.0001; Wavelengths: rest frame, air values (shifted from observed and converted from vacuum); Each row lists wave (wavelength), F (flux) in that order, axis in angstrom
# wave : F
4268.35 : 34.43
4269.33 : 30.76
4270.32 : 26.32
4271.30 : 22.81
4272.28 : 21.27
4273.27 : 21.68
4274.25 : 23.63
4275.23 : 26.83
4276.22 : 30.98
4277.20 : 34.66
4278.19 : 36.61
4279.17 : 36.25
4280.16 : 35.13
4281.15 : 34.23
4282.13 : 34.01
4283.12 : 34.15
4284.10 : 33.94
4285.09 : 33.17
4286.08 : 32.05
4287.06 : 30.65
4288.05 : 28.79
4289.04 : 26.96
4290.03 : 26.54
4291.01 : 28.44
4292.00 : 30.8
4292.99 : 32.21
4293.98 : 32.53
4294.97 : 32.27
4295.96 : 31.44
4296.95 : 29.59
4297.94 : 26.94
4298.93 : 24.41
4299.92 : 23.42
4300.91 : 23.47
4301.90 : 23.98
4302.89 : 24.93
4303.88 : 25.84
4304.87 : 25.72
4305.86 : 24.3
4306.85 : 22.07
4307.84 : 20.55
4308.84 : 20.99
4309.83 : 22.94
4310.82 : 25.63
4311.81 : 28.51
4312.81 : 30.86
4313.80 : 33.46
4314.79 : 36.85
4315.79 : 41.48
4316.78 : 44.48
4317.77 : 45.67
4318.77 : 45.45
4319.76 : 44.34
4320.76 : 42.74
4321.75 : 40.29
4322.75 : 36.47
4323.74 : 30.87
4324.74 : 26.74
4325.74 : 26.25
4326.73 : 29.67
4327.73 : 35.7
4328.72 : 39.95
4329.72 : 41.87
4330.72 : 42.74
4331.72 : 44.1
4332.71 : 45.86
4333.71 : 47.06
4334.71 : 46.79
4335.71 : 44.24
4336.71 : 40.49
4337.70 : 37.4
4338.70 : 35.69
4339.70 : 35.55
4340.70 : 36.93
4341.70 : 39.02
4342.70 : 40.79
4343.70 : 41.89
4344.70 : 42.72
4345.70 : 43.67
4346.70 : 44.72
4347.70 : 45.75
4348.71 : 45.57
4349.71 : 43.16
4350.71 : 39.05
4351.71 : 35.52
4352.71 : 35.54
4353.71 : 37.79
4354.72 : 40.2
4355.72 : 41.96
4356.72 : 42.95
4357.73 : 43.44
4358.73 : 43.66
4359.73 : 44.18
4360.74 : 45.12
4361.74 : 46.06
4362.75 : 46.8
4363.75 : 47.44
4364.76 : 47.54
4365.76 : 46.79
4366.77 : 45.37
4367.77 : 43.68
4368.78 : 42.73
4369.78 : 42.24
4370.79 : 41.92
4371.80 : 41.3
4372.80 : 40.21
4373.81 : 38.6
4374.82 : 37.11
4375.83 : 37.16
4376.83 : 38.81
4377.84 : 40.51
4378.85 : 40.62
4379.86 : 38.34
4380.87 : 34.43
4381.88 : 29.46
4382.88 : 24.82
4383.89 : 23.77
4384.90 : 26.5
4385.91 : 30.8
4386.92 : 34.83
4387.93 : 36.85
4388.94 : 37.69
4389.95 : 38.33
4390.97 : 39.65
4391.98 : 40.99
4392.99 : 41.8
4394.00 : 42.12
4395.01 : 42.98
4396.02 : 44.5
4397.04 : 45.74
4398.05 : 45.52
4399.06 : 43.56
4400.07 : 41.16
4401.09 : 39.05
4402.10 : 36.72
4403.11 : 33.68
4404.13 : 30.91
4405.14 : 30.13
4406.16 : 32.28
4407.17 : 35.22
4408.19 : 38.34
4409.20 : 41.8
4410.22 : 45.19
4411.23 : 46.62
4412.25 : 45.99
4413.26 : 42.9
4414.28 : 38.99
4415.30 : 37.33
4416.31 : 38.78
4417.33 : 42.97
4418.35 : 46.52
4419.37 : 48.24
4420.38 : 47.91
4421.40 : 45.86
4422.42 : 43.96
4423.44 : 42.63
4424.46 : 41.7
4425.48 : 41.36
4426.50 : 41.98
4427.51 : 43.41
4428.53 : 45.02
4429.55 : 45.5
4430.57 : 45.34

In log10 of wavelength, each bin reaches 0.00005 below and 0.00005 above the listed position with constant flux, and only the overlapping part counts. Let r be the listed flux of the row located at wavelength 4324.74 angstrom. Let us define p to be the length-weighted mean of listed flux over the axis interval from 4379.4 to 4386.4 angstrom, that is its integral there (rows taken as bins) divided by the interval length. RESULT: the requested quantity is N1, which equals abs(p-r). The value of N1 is 3.0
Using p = 30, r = 26.74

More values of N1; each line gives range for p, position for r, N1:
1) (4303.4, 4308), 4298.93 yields 0.5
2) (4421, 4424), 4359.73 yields 0.2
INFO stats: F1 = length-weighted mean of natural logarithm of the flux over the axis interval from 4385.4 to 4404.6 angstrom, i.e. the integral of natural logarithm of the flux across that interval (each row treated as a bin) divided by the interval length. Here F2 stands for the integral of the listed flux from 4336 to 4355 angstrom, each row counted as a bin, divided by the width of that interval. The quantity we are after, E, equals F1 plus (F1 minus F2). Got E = -33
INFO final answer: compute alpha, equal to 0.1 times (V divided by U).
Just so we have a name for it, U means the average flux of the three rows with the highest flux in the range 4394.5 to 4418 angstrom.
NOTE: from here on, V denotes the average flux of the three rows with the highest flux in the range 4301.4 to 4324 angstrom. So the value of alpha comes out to 0.0980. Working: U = 46.1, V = 45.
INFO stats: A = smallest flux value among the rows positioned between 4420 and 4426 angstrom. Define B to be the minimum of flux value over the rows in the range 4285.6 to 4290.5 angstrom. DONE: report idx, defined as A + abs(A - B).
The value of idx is 56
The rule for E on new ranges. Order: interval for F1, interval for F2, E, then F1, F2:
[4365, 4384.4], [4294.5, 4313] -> -18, 3.63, 25.6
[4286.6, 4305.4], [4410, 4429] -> -37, 3.32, 43.5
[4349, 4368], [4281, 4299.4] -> -23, 3.76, 30.6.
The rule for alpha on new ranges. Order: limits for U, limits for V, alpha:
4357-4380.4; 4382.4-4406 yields 0.0958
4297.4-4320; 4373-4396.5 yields 0.0956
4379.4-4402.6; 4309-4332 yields 0.0999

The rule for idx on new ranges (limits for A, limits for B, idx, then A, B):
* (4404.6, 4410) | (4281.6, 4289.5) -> 33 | 30.13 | 26.96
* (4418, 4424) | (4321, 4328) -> 59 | 42.63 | 26.25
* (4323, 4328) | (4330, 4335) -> 43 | 26.25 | 42.74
